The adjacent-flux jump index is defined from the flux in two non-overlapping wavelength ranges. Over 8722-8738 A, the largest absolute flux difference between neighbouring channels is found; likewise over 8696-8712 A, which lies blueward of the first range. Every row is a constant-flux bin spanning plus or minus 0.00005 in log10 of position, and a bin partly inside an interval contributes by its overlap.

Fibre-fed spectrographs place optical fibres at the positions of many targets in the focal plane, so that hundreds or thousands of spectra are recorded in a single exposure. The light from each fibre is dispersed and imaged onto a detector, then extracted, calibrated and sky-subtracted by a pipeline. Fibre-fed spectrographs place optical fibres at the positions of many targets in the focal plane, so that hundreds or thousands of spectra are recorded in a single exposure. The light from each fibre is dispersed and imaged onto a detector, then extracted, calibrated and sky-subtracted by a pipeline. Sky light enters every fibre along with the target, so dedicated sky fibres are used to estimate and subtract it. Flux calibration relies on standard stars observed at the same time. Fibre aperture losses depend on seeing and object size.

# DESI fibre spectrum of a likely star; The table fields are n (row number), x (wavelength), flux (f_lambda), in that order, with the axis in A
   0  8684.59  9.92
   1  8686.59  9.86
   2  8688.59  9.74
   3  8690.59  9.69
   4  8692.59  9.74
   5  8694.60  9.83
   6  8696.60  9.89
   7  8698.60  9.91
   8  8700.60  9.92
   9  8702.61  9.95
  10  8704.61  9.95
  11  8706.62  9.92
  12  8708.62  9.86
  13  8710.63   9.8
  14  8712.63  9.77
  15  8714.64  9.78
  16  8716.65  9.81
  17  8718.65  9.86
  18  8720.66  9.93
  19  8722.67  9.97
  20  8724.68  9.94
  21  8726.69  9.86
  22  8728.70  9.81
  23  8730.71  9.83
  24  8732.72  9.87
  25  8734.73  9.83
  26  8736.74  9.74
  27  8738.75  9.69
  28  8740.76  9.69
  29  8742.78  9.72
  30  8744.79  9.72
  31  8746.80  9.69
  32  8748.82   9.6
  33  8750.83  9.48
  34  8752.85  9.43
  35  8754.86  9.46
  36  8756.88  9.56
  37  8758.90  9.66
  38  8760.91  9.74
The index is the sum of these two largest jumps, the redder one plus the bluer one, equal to 0.150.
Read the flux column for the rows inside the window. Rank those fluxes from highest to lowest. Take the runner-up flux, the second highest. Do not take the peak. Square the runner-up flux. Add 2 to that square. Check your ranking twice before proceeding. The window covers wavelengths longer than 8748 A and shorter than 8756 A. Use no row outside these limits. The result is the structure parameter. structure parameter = 91.9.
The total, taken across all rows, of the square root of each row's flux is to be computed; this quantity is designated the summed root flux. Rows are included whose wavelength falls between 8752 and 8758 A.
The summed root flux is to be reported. 9.24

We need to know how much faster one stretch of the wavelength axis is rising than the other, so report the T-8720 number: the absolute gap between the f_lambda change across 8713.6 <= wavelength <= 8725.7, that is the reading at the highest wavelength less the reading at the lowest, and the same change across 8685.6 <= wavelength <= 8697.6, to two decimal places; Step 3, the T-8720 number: 0.13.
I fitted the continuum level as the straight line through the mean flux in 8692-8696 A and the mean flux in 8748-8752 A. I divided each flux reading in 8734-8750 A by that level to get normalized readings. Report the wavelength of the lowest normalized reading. 8748.82 A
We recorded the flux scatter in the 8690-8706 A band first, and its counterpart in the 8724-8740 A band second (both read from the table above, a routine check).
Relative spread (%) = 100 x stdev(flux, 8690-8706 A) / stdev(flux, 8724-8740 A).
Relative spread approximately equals 127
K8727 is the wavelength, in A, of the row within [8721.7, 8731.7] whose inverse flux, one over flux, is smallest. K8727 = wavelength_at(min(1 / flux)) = 8722.67 A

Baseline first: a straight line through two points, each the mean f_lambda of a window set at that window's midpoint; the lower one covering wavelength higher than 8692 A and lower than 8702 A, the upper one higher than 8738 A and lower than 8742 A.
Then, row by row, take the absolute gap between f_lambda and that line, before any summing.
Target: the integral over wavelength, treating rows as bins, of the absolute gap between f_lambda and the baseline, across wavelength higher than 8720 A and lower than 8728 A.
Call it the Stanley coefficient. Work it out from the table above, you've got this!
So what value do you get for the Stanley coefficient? 1.4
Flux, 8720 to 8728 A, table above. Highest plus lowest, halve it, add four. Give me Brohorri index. 13.9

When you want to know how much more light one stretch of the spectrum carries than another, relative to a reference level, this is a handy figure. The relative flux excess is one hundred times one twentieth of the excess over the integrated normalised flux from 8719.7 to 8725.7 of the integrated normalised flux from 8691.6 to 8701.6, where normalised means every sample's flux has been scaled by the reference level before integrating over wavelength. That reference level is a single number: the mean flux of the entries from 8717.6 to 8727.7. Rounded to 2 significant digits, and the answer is 20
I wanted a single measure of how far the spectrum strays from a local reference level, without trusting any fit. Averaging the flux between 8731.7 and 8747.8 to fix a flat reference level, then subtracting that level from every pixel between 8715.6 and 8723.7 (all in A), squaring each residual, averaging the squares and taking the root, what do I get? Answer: 0.16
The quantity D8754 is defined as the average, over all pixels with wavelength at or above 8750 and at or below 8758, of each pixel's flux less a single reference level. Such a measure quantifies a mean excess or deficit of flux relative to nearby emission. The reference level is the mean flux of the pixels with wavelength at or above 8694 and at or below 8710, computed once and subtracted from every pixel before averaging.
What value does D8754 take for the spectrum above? -0.42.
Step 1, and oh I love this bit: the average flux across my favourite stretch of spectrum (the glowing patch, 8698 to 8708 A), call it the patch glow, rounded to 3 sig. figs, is 9.93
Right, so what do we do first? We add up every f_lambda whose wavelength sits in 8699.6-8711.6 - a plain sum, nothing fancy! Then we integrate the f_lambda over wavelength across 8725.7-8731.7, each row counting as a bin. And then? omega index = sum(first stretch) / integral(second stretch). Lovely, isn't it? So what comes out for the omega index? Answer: 1.0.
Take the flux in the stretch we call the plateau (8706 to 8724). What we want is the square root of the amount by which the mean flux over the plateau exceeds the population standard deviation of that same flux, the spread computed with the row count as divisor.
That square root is 3.129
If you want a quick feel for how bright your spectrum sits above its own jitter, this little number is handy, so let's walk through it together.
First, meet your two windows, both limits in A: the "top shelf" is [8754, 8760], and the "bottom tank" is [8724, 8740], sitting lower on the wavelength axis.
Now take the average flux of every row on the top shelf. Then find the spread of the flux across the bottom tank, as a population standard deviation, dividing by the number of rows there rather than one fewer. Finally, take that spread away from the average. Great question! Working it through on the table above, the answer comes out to 9.49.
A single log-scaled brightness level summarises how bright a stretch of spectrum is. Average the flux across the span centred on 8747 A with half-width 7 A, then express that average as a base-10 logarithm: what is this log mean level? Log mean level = 0.983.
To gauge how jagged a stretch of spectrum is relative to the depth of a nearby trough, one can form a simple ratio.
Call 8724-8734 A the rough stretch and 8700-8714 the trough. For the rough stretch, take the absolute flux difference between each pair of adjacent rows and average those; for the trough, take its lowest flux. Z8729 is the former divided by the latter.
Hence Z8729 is 0.0049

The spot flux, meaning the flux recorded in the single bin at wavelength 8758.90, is 9.66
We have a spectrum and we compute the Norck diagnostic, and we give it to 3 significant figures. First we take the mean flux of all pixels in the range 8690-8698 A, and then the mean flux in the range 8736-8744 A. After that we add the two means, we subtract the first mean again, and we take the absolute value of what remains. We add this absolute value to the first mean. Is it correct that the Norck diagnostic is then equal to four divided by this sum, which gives 0.205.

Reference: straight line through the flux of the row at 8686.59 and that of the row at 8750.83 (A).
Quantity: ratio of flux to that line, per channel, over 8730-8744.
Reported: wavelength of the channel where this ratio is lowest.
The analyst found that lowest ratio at 8738.75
